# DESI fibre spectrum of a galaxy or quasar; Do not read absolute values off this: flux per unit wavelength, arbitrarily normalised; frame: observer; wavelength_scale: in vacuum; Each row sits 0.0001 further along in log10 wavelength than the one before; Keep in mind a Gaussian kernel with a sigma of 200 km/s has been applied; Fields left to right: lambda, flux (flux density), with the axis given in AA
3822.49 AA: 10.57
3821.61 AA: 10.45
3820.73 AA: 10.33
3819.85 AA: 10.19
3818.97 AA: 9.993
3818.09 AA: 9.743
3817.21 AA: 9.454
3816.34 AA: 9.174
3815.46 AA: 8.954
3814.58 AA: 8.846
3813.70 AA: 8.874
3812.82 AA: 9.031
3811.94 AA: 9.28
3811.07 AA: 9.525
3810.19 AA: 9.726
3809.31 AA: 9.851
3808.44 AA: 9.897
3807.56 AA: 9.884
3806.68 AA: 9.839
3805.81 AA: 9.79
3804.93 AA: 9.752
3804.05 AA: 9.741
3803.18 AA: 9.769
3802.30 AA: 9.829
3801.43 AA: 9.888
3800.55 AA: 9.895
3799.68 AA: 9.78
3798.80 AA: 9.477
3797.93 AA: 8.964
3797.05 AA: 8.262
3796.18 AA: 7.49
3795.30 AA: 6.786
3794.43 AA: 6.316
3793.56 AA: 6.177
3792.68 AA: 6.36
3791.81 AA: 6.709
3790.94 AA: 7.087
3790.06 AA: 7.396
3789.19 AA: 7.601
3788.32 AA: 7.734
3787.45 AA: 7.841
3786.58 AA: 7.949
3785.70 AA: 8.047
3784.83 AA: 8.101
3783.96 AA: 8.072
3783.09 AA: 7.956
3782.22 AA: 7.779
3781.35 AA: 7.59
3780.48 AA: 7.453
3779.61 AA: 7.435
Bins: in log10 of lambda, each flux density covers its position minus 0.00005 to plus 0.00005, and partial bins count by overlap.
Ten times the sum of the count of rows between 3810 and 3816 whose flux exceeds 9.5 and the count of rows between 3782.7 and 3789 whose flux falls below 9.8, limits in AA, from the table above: 90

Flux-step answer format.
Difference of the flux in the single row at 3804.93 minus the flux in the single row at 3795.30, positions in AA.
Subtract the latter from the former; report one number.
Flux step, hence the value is 3.0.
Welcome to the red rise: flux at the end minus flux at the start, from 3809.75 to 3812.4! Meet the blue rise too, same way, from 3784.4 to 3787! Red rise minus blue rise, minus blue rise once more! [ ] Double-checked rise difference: -0.1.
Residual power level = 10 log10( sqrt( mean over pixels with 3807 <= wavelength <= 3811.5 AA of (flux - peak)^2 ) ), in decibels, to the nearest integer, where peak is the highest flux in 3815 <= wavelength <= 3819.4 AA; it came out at -6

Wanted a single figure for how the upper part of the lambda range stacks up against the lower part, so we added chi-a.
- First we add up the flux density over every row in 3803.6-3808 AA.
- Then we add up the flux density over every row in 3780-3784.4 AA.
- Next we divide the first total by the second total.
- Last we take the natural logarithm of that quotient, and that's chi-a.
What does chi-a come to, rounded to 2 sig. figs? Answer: 0.23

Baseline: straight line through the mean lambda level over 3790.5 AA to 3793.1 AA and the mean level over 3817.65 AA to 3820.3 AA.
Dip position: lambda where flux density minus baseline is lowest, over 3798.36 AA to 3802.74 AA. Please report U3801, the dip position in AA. 3802.30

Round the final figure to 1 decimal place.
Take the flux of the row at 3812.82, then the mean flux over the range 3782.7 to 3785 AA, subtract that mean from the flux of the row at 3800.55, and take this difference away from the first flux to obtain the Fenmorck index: 7.2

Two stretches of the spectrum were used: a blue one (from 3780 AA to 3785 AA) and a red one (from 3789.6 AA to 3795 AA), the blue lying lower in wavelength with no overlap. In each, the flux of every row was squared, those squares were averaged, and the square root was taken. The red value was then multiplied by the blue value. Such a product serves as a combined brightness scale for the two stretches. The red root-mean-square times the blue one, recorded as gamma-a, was 52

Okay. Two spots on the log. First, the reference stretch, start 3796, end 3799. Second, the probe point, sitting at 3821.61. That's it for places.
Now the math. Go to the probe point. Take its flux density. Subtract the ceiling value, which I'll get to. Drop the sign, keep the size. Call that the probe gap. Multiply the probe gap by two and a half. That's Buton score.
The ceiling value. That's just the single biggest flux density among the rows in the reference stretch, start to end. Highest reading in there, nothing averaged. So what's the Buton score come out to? 2.43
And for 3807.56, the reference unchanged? 1.02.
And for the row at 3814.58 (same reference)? 1.58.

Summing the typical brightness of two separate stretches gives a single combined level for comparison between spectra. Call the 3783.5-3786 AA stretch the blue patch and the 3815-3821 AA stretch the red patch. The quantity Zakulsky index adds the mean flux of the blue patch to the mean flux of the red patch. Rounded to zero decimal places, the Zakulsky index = 18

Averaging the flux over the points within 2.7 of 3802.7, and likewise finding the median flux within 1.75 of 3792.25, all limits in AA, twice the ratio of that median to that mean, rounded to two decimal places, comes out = 1.33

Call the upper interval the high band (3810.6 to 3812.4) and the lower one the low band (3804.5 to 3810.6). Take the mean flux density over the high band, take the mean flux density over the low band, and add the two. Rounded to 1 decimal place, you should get 19.2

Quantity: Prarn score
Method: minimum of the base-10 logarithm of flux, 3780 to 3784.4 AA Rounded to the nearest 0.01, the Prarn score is 0.87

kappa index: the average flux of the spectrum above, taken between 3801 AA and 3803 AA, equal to 9.9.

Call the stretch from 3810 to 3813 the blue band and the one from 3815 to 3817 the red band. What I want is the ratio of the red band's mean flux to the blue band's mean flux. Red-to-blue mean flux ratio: 0.97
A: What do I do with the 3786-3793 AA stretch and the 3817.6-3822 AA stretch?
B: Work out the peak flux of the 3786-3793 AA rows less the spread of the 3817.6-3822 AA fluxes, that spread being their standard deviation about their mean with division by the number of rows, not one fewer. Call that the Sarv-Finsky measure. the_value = 7.7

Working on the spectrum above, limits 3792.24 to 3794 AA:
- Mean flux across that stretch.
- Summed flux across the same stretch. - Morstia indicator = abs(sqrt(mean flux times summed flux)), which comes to 8.9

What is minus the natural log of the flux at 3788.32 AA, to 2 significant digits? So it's -2.0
